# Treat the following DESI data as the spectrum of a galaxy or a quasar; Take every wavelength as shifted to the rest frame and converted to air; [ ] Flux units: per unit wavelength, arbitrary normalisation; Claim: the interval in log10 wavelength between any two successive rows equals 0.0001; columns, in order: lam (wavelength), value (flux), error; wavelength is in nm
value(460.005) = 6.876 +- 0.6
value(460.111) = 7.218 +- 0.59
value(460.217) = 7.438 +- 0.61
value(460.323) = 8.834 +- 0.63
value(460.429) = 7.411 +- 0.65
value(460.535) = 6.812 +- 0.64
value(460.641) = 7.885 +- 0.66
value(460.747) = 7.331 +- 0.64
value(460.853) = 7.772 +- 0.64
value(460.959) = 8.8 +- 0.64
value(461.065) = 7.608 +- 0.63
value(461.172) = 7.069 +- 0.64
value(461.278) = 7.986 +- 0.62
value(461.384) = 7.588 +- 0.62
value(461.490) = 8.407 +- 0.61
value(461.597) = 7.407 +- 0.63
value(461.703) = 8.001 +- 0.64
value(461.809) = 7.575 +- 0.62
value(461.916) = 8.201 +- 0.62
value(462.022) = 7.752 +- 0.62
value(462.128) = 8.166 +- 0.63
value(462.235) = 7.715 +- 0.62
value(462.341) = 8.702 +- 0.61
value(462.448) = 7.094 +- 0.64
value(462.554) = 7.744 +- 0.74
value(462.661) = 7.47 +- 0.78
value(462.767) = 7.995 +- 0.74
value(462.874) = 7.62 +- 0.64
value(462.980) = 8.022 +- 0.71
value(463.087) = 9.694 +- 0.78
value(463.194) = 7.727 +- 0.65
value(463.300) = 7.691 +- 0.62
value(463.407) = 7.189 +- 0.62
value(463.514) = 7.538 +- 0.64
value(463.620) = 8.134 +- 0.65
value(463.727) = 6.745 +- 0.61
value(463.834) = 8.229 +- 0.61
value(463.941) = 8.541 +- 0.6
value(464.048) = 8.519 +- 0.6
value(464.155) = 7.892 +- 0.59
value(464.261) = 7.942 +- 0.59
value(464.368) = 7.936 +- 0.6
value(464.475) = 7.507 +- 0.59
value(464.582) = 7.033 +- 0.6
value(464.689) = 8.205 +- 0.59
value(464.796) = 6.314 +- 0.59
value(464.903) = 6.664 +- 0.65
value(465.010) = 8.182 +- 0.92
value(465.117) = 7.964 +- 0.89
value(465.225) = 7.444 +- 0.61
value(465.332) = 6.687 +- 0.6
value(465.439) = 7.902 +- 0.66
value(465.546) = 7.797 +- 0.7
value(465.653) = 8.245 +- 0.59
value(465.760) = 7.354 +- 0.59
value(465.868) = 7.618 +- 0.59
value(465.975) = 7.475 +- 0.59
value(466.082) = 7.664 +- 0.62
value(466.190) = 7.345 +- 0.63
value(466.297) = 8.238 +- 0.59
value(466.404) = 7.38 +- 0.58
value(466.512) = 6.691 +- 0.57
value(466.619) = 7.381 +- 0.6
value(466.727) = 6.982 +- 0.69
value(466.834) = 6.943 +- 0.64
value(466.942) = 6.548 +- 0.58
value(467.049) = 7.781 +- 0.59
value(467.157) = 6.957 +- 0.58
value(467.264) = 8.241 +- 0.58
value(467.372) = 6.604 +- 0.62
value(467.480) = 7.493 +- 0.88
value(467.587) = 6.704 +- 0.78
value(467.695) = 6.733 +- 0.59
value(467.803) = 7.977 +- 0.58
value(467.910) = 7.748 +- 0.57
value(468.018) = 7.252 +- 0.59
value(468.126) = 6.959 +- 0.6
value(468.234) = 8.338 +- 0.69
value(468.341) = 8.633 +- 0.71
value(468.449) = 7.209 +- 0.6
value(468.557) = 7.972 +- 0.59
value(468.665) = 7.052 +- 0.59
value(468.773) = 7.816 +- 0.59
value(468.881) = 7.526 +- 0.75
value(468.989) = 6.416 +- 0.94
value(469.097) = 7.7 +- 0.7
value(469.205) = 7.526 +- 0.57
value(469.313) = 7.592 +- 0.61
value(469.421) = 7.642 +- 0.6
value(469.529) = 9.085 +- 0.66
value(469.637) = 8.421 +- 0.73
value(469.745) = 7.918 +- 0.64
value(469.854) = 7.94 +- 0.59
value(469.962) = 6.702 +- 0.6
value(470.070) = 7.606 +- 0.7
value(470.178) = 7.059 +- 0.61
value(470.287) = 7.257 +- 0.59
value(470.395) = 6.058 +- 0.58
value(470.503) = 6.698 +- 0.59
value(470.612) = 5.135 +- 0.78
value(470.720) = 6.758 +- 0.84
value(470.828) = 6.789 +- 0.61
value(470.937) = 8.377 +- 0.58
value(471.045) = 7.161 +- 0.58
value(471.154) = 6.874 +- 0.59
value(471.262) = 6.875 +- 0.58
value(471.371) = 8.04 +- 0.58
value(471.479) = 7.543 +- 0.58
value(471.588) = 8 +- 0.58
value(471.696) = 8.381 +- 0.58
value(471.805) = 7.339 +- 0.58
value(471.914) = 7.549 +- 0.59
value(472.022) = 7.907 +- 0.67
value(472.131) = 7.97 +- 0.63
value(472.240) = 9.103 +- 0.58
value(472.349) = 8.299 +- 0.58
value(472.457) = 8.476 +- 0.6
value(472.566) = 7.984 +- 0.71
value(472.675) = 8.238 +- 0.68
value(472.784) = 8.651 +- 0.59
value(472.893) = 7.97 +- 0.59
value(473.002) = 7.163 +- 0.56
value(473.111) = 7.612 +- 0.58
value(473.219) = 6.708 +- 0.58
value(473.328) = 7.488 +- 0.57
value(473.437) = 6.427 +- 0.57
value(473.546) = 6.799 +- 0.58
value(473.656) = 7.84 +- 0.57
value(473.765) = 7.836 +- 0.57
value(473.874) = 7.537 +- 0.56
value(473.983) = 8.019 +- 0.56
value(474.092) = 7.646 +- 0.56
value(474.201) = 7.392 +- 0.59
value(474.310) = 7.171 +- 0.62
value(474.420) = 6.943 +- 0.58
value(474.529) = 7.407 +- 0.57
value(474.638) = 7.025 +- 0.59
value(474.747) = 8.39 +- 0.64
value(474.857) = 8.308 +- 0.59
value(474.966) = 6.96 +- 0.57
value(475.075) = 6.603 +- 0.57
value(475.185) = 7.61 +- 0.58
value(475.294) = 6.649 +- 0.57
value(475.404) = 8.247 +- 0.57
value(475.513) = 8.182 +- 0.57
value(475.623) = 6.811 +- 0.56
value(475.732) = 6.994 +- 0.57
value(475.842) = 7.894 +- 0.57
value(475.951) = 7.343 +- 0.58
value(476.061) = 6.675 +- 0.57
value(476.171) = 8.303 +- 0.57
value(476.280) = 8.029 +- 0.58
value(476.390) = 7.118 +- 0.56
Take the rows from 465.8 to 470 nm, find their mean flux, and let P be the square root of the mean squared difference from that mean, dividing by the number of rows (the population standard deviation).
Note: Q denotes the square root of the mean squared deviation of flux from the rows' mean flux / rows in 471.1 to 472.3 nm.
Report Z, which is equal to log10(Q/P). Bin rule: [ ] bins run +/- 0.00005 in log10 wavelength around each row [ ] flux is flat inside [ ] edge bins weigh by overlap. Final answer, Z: 0.01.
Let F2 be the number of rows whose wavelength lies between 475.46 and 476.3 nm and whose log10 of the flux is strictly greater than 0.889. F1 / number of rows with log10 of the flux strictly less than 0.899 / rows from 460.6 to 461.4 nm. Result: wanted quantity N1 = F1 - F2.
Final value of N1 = 2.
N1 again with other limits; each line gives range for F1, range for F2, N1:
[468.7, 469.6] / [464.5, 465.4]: 4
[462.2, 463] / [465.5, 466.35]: 2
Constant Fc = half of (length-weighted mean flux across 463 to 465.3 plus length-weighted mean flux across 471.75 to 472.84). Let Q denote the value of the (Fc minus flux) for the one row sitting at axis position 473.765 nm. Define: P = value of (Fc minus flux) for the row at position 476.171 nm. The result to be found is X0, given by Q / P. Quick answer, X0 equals -0.3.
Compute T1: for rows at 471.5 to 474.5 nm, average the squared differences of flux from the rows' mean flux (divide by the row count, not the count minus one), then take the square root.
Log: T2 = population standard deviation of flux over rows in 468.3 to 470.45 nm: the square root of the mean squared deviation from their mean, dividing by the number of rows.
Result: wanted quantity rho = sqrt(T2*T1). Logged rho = 0.65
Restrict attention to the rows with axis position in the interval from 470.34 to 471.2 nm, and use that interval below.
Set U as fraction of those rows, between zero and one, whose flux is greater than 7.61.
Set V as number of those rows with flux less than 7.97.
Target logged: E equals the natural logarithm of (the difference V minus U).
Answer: 1.93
